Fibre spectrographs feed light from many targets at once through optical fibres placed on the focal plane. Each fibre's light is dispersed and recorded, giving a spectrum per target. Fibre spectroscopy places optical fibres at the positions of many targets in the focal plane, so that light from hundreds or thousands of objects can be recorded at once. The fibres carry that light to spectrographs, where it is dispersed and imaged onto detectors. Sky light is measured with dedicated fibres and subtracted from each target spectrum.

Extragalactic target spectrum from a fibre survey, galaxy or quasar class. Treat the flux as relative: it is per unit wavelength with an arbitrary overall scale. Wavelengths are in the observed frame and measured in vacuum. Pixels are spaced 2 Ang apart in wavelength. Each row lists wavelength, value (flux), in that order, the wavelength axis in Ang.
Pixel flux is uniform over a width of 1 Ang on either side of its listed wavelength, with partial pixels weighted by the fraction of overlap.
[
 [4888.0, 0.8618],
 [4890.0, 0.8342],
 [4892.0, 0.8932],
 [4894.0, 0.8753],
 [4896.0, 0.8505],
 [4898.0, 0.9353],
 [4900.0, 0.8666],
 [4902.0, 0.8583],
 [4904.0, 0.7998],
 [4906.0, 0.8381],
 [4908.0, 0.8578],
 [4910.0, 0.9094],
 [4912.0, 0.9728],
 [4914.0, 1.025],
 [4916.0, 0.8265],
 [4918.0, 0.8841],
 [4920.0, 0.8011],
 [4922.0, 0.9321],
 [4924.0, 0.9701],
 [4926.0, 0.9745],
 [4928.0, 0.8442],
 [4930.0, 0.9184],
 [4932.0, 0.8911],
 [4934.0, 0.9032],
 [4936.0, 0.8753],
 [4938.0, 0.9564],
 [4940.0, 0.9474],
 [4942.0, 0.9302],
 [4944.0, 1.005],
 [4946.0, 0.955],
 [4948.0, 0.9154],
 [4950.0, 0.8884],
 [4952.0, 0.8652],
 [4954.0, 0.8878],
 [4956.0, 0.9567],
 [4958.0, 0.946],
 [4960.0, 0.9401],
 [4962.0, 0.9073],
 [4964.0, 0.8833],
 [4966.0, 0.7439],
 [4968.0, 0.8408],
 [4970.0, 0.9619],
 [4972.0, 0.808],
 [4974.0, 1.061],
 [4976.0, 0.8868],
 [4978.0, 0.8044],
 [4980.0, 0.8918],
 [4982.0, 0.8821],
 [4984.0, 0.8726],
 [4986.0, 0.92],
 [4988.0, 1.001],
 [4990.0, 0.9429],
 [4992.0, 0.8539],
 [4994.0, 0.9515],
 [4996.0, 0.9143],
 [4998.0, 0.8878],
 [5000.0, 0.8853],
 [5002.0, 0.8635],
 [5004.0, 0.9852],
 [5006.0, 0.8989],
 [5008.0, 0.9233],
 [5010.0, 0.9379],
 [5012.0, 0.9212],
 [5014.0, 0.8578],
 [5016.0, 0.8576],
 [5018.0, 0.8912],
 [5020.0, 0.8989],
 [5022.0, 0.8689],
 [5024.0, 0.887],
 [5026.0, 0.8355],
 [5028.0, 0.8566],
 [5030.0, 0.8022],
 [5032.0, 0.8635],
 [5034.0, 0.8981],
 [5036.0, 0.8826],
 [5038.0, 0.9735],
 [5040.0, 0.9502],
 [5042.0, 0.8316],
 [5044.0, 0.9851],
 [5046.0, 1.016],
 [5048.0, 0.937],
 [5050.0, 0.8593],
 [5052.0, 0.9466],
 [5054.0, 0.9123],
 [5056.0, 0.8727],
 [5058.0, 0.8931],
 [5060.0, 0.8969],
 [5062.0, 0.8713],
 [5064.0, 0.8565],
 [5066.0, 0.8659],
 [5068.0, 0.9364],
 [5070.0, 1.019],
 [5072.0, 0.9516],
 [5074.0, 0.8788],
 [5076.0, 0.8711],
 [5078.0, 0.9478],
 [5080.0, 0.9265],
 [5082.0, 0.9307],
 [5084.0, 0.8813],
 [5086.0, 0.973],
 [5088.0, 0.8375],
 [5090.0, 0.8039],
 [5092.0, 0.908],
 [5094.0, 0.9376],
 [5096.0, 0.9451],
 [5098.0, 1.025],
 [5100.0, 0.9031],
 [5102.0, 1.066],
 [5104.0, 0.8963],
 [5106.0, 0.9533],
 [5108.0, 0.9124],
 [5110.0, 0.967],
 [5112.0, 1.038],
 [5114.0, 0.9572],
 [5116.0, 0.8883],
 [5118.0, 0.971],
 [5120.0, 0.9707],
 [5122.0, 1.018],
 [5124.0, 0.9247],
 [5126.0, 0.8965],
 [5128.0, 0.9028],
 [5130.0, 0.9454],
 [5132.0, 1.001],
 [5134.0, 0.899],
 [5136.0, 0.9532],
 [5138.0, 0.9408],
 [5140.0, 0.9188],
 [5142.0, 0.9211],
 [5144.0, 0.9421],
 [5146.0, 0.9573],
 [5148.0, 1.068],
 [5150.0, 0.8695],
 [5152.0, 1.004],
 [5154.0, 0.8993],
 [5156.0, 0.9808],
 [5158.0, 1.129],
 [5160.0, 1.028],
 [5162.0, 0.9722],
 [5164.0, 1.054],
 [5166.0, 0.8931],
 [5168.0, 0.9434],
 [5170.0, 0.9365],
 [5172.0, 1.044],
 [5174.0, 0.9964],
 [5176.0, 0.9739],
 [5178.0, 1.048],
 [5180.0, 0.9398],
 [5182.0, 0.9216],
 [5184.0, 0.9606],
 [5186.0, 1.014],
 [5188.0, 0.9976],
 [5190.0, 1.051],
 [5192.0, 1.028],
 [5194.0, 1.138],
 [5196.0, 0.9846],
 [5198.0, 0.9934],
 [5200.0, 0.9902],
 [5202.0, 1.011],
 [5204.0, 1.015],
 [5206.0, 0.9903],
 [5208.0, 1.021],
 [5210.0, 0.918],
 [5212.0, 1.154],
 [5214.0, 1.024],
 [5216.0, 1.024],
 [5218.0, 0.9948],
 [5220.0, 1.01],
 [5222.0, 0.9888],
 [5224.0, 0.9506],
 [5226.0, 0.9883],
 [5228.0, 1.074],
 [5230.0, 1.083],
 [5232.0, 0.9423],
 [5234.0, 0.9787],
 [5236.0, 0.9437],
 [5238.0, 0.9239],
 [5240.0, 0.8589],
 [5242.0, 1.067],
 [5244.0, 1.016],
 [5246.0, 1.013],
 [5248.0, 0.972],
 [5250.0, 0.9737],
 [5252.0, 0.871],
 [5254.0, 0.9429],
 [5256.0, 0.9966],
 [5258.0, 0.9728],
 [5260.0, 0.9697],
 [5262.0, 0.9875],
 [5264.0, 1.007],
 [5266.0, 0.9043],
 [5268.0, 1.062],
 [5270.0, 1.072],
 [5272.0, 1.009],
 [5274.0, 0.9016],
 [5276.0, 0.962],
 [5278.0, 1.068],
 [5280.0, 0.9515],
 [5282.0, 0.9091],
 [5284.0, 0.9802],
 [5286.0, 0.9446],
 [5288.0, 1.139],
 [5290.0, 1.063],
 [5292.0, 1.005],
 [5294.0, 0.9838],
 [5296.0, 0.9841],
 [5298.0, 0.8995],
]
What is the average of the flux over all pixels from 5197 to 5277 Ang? 0.99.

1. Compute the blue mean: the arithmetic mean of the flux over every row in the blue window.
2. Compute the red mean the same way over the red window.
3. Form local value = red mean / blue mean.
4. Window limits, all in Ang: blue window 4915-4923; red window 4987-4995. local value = 1.09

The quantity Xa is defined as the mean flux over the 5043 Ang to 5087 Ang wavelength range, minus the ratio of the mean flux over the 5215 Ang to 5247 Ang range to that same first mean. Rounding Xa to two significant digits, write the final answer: -0.16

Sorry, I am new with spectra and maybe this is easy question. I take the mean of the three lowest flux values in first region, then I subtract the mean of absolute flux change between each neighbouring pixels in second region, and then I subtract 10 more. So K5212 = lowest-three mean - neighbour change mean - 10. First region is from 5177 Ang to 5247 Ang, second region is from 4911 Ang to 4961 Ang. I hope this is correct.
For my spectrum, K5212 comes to -9.153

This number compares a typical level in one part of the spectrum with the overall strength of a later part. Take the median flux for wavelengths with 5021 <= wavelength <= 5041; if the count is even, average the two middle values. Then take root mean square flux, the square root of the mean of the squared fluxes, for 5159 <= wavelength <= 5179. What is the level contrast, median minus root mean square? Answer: -0.11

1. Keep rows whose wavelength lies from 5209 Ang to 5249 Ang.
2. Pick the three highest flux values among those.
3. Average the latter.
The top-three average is 1.10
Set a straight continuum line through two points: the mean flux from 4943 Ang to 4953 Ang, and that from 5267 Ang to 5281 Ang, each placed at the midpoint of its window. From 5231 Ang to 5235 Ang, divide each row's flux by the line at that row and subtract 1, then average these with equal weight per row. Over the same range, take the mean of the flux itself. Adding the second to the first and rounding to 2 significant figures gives 0.93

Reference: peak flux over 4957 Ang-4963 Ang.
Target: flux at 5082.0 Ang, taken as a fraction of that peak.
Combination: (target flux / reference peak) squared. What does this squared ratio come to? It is 0.97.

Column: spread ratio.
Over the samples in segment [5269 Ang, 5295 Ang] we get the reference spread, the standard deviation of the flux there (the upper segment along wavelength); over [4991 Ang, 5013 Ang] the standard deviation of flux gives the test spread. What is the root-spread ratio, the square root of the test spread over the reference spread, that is 0.74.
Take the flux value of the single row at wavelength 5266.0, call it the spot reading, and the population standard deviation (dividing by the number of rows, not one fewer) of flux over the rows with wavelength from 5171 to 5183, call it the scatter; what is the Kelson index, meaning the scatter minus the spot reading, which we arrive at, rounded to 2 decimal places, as -0.86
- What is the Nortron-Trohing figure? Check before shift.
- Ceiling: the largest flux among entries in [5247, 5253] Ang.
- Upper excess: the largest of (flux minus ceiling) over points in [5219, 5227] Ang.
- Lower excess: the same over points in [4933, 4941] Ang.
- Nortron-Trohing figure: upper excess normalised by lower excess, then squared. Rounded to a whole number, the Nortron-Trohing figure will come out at 4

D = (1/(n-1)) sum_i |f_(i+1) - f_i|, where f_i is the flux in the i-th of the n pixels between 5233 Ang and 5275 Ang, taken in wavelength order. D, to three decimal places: 0.058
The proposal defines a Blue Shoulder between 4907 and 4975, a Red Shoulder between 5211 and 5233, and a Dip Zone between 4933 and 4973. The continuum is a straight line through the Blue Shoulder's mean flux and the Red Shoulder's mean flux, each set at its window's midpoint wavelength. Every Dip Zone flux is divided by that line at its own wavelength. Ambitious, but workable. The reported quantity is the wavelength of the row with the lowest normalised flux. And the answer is 4966.0 Ang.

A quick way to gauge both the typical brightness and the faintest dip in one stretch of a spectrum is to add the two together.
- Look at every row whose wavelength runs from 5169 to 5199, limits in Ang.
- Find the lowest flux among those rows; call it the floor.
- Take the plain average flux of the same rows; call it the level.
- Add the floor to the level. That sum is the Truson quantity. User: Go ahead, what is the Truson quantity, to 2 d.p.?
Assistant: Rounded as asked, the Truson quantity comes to 1.92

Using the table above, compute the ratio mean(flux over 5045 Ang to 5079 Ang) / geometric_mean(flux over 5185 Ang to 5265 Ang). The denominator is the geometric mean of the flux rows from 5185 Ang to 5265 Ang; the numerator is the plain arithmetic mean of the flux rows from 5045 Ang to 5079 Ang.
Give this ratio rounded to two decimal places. 0.92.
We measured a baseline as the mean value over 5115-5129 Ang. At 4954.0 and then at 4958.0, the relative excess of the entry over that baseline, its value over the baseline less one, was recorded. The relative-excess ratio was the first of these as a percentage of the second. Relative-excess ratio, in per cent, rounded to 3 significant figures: -715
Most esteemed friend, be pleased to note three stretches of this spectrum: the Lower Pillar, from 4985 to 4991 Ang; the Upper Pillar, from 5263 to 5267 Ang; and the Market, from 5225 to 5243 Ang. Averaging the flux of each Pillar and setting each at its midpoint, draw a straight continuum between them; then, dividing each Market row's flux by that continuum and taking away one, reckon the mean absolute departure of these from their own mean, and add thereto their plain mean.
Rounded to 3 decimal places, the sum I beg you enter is 0.094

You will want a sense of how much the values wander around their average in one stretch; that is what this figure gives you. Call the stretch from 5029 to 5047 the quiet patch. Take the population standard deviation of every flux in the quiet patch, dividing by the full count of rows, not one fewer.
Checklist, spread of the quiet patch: 0.0694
